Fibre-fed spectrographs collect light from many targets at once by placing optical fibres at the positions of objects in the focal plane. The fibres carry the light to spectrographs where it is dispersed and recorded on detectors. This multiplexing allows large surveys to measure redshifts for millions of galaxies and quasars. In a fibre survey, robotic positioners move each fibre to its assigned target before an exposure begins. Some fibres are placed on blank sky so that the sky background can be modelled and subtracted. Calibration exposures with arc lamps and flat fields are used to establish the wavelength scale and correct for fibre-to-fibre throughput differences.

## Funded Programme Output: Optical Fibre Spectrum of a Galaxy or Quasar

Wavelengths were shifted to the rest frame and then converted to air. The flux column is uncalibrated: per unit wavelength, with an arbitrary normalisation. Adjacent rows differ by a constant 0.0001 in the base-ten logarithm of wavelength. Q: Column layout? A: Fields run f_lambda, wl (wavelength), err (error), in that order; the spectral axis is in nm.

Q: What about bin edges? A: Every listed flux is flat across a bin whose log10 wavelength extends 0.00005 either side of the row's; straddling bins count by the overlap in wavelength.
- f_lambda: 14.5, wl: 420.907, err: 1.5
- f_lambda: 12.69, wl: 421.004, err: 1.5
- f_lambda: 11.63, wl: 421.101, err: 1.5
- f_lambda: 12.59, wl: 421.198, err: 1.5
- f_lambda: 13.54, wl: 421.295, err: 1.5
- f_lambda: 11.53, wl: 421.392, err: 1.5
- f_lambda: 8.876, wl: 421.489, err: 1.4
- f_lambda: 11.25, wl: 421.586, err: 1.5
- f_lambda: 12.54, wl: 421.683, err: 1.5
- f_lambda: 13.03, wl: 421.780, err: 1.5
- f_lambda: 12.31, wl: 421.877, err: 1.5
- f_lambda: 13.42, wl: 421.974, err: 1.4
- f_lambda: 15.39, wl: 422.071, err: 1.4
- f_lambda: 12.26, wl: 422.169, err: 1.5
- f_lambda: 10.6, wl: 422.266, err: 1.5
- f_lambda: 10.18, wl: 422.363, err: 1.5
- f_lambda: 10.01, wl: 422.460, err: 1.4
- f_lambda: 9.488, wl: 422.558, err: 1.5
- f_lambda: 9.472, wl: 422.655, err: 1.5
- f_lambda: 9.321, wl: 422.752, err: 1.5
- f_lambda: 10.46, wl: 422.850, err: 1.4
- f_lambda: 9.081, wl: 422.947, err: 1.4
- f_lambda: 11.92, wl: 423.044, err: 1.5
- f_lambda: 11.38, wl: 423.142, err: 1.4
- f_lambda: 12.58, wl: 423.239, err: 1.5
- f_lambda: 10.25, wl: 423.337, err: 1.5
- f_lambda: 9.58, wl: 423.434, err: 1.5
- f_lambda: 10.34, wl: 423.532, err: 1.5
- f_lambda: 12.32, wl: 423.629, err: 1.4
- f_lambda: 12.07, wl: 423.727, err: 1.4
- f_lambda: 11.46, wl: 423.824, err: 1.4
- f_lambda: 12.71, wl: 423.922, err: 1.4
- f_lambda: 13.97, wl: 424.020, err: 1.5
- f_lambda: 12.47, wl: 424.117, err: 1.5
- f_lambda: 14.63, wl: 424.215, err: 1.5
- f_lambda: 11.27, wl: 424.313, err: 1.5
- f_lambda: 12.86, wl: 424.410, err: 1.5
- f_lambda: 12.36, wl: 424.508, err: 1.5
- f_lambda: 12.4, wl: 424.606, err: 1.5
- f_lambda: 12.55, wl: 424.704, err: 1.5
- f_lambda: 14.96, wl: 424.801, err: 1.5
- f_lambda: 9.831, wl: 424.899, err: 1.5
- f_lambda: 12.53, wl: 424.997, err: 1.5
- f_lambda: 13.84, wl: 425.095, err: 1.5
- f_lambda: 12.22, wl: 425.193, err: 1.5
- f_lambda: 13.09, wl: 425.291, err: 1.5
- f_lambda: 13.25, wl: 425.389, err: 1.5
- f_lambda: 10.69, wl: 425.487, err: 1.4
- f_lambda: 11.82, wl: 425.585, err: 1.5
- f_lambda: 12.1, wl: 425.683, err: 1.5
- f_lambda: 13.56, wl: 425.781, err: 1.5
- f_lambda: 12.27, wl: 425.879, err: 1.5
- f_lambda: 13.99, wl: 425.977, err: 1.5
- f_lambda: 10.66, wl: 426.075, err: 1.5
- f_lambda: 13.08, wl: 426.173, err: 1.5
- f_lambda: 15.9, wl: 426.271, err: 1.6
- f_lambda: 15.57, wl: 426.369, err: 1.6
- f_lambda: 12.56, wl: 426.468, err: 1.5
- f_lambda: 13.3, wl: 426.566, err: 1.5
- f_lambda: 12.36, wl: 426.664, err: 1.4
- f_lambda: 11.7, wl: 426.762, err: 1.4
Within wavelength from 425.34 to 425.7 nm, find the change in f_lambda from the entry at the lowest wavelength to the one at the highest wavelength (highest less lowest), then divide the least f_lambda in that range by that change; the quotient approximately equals -9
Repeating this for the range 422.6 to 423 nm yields -23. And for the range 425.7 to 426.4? 5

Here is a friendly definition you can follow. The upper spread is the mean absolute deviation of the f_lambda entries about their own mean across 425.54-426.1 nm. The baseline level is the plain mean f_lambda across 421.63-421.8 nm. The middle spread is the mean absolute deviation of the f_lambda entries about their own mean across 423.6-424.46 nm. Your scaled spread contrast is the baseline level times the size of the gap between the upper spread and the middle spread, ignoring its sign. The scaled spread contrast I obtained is 1.5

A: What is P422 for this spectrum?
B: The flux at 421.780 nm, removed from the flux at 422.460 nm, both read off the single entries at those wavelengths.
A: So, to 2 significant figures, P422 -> -3.0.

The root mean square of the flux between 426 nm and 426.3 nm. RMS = 13.4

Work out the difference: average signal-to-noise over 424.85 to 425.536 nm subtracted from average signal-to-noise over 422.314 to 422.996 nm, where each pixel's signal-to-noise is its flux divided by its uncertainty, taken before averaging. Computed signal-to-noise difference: -1.5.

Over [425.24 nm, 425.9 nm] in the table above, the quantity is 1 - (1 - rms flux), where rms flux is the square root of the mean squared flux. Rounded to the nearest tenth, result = 12.4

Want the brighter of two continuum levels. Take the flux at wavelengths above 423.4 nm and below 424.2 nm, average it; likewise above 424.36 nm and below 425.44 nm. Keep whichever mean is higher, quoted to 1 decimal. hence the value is 12.7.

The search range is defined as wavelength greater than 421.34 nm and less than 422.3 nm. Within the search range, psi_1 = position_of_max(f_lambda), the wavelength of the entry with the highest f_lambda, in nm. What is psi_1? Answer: 422.071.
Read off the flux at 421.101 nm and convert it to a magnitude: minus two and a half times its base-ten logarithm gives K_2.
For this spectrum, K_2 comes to -2.66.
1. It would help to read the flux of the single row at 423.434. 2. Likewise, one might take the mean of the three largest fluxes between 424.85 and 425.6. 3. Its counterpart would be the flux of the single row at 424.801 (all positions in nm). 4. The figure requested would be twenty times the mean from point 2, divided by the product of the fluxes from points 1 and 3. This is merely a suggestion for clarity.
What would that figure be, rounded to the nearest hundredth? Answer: 1.87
